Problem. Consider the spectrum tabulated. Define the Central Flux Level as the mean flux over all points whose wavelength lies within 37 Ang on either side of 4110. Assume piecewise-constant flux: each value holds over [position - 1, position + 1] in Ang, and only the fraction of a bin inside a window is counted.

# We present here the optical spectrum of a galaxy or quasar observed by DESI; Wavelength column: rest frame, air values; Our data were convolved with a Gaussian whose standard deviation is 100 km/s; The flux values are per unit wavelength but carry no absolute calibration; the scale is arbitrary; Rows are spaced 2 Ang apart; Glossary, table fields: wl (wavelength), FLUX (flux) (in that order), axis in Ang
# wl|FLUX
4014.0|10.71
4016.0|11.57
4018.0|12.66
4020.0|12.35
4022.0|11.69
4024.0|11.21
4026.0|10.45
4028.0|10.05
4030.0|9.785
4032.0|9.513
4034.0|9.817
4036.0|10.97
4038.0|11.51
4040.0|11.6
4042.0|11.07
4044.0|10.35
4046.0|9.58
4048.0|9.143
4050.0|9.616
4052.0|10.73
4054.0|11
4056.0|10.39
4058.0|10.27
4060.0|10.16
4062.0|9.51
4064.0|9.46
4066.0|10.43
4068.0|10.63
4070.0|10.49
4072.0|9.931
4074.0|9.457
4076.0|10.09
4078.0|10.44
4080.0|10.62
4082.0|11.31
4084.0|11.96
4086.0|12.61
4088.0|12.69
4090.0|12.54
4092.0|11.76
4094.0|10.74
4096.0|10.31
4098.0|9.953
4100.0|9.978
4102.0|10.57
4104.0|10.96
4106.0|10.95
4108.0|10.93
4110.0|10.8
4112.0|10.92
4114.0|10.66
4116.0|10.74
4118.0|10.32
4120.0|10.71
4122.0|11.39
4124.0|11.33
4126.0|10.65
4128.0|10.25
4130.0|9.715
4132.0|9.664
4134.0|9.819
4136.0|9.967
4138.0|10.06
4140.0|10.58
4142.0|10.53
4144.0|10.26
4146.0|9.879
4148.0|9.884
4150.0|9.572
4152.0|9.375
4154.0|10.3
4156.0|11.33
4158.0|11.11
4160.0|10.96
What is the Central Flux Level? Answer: 10.7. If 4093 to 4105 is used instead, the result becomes 10.4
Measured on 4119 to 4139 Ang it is 10.4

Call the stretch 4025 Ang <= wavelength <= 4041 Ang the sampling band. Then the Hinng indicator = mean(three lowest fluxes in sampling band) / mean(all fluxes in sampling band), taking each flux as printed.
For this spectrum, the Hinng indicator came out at 0.93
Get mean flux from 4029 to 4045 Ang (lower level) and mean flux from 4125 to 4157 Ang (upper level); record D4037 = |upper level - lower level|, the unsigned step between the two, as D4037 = 0.46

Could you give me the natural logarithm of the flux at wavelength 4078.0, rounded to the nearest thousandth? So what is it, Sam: 2.346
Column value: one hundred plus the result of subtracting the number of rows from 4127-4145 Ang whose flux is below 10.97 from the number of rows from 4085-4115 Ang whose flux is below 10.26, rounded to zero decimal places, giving 93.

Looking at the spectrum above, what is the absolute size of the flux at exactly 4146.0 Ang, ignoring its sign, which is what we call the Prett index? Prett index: 9.9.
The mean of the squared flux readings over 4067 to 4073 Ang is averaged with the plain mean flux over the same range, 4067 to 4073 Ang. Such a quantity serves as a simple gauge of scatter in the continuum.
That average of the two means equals 59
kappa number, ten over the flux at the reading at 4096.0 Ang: 0.97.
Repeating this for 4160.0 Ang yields 0.91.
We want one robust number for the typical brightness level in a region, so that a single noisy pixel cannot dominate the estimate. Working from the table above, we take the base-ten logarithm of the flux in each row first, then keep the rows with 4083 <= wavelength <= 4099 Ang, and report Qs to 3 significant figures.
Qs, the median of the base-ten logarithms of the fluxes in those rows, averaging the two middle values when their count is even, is 1.07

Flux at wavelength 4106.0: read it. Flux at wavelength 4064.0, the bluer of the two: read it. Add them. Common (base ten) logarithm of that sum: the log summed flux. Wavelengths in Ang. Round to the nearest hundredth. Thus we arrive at 1.31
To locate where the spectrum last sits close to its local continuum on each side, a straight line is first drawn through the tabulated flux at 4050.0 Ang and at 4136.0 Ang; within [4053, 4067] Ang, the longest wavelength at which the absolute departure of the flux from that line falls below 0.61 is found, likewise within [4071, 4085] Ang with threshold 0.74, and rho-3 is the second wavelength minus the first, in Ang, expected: 14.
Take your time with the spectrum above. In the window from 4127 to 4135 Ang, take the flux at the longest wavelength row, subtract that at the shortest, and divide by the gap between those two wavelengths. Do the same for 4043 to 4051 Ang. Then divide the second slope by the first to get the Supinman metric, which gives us 1.7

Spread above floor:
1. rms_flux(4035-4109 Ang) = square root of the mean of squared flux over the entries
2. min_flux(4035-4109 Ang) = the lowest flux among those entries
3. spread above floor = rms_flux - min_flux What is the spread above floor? 1.56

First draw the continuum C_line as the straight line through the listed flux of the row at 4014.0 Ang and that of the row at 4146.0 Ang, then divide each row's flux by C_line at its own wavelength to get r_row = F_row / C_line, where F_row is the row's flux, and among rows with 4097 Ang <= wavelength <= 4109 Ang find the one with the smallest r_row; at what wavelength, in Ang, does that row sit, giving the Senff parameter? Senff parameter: 4098.0 Ang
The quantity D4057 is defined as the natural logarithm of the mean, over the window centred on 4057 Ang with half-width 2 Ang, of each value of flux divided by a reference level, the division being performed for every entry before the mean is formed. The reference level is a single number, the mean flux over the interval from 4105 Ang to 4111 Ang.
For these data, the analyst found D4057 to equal -0.053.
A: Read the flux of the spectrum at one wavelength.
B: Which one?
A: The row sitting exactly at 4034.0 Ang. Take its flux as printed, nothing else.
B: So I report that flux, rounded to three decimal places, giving 9.817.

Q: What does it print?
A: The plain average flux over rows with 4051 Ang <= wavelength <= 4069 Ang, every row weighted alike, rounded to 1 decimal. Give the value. 10.3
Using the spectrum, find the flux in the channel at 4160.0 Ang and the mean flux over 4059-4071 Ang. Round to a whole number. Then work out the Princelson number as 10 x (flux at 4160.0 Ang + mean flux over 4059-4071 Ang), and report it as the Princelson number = 211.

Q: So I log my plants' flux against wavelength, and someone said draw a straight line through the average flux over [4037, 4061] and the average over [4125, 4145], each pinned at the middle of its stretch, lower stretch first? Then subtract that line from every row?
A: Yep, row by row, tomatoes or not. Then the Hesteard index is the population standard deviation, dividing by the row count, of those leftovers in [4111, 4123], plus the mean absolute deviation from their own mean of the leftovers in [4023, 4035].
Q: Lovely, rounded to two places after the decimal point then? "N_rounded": 0.78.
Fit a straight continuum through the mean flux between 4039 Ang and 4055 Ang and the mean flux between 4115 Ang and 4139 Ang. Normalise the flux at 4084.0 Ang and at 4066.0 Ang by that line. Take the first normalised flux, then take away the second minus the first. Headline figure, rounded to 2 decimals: 1.30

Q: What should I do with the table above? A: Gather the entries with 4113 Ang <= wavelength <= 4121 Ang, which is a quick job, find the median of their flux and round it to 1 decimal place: 10.7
